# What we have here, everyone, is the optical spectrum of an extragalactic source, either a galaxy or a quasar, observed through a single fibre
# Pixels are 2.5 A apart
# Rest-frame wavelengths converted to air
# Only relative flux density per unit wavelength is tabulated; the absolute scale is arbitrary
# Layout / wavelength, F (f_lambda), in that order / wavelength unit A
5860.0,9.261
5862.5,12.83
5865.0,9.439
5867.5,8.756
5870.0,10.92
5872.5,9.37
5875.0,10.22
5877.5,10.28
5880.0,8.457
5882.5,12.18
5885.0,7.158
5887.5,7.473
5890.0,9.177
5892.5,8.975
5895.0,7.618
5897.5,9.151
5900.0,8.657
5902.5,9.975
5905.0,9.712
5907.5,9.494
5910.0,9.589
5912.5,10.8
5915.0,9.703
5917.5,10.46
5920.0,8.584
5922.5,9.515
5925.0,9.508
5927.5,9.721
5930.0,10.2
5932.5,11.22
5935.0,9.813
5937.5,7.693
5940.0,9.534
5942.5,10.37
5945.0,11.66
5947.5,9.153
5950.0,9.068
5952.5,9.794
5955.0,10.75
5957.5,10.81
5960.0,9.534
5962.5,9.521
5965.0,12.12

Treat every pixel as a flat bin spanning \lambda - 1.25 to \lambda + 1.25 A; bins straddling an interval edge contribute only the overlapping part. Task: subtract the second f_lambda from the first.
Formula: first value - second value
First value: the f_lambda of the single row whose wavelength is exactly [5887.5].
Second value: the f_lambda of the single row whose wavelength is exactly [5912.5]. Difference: -3.3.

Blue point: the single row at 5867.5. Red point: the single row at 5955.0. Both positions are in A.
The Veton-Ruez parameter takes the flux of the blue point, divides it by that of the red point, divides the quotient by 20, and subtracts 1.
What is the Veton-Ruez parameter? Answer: -0.959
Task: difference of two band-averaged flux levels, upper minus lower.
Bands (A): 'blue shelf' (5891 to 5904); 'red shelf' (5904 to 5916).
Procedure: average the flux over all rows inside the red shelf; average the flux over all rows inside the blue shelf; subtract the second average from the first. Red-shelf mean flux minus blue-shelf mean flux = 1.0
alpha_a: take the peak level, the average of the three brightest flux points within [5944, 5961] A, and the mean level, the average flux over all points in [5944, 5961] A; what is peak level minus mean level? 1.0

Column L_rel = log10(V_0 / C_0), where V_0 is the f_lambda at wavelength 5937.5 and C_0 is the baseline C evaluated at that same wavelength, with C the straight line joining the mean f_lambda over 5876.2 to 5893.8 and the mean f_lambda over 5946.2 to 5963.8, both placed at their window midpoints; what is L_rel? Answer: -0.10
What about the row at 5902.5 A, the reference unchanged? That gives 0.03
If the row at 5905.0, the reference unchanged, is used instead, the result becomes 0.02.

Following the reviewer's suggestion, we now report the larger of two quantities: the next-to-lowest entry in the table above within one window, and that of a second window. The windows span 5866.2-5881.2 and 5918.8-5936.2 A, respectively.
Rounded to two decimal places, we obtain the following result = 9.51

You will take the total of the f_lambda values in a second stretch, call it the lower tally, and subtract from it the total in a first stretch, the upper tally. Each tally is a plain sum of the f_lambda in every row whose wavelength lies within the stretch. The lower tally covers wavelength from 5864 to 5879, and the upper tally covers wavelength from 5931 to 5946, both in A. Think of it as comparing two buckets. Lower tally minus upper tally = -1.3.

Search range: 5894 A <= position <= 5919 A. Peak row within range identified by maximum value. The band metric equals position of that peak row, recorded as 5912.5 A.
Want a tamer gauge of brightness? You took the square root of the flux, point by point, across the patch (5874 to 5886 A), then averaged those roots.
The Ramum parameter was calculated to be 3.10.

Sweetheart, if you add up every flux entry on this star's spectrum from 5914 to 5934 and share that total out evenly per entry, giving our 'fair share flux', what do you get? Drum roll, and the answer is 9.9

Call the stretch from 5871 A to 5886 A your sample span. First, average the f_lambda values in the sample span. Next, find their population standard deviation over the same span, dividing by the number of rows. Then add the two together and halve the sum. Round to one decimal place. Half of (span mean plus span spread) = 5.6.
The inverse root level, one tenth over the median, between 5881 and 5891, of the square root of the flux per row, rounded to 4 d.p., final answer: 0.0347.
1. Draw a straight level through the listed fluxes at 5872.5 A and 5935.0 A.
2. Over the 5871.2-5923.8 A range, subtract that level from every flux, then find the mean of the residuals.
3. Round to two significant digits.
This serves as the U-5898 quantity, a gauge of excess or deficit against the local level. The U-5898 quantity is -0.19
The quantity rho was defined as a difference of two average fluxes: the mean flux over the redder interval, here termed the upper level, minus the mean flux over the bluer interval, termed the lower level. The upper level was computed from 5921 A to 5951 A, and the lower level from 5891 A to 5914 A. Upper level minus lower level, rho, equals 0.5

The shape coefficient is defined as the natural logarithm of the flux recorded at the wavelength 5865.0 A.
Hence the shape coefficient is 2.24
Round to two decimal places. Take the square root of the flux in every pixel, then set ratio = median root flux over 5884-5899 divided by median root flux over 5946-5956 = 0.94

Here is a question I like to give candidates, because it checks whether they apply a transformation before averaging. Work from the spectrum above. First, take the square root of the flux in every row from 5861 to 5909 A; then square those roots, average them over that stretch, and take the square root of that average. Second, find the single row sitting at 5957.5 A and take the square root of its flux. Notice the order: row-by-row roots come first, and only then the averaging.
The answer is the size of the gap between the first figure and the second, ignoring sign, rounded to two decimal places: 0.21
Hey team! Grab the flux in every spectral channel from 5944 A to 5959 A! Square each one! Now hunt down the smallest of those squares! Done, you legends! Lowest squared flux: 82.2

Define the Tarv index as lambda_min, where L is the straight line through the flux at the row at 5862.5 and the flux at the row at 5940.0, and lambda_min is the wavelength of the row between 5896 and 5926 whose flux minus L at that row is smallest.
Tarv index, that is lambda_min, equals 5900.0 A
